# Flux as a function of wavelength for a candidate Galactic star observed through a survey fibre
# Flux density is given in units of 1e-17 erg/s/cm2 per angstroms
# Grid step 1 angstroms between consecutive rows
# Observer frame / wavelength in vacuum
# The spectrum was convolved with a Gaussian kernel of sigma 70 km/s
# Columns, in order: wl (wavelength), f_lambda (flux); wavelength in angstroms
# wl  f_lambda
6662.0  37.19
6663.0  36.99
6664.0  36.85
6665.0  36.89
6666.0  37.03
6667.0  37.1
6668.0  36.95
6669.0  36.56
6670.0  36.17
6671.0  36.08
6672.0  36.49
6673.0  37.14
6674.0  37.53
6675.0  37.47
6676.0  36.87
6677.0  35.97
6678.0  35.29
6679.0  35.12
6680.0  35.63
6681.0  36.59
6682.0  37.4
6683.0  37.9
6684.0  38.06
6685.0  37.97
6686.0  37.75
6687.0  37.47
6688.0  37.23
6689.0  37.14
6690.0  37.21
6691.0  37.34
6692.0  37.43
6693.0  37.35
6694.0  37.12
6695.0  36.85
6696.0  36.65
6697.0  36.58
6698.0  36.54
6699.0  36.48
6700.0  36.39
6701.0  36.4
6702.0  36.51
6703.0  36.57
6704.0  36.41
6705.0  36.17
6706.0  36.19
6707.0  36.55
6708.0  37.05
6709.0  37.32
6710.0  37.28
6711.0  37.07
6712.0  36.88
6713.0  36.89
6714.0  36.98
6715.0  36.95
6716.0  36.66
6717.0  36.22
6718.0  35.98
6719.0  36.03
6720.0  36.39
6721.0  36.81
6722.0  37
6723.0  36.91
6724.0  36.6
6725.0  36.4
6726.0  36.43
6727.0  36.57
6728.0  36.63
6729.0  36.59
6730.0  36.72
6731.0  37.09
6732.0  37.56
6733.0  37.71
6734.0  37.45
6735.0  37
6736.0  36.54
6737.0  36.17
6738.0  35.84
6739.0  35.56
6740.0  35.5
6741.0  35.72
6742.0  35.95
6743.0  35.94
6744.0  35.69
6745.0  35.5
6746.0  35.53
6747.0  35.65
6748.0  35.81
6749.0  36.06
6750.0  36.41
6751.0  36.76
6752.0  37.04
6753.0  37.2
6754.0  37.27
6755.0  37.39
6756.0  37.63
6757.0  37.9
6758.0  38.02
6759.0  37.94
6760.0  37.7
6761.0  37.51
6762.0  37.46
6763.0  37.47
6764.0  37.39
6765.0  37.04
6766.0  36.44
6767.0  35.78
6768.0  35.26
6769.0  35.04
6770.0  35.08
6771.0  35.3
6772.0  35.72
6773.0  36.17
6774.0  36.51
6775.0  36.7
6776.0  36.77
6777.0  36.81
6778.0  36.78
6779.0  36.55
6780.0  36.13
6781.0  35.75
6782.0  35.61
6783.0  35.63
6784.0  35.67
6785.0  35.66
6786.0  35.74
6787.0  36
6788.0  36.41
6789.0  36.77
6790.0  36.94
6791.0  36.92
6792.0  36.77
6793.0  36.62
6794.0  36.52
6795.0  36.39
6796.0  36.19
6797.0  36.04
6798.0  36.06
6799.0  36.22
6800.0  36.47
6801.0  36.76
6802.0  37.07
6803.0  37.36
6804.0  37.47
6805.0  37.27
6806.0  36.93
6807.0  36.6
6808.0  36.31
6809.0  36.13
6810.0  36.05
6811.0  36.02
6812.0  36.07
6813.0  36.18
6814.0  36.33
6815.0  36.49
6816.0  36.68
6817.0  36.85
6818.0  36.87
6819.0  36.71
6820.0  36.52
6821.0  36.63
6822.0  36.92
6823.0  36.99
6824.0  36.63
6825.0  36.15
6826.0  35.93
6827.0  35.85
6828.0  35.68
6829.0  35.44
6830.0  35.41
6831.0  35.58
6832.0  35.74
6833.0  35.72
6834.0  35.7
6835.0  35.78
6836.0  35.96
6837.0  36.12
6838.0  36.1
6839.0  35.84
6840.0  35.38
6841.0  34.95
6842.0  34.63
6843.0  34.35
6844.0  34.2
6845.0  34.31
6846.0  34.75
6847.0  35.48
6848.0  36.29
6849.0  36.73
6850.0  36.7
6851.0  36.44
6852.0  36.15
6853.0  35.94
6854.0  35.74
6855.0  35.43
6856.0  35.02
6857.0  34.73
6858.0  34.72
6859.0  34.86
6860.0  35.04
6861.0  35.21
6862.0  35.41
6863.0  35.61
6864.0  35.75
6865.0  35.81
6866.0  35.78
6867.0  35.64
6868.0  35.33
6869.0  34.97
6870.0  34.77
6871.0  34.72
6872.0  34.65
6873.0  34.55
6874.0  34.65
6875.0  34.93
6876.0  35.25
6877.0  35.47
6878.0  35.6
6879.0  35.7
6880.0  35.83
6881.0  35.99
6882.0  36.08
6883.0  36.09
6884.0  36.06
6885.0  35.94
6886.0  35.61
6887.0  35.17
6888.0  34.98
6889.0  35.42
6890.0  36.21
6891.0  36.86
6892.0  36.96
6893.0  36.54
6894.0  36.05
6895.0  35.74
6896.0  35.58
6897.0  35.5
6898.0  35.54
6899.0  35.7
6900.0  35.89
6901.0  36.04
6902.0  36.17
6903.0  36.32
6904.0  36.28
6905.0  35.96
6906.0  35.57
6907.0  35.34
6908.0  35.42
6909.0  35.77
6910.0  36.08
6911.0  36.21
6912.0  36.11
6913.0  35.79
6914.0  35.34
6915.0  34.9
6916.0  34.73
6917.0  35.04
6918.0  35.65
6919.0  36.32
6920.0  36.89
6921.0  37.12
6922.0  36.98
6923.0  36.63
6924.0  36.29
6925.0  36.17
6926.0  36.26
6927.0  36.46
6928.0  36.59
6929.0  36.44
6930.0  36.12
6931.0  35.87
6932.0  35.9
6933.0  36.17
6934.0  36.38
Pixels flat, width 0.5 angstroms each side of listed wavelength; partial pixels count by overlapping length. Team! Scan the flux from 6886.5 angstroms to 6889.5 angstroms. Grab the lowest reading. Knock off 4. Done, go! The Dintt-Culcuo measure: 31.0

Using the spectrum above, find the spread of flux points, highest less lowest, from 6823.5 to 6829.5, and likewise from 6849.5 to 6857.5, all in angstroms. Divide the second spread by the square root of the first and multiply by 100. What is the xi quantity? 181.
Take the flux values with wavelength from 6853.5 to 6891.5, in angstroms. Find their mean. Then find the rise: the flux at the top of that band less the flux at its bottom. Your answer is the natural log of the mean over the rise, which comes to 3.5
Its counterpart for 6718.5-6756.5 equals 3.1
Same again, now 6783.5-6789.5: 3.5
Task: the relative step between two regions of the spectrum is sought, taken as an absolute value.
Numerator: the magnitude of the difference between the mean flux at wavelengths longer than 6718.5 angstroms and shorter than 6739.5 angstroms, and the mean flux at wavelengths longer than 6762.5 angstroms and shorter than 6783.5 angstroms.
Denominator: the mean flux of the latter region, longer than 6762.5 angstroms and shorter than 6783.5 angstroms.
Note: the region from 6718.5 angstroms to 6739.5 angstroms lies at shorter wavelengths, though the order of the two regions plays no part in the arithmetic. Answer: 0.013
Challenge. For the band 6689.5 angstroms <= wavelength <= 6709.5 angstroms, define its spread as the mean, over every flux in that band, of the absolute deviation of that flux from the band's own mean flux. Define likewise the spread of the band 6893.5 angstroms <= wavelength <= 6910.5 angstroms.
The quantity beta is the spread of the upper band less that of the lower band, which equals -0.10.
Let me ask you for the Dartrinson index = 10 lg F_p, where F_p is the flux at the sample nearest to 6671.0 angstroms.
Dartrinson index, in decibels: 15.6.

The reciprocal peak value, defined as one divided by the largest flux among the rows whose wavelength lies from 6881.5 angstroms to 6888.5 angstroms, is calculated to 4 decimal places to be 0.0277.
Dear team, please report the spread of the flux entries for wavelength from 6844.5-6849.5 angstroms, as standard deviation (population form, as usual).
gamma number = 0.91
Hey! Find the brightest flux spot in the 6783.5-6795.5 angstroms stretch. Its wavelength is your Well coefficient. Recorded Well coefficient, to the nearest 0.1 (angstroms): 6790.0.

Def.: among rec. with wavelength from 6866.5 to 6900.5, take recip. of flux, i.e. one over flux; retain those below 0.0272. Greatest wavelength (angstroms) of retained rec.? 6892.0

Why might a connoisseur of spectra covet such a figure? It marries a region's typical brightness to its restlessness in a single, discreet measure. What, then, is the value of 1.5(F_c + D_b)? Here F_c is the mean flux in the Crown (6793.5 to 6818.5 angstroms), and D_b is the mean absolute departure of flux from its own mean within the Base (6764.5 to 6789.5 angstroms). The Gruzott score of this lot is 55.6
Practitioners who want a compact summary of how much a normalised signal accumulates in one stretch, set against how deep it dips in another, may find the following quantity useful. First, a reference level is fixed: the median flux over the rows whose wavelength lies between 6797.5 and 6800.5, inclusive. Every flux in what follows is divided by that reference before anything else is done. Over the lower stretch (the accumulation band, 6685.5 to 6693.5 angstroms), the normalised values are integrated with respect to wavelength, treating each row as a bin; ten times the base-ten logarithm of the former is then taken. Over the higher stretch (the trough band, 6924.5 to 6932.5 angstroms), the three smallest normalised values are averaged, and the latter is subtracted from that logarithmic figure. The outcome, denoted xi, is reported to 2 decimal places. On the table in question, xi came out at 8.17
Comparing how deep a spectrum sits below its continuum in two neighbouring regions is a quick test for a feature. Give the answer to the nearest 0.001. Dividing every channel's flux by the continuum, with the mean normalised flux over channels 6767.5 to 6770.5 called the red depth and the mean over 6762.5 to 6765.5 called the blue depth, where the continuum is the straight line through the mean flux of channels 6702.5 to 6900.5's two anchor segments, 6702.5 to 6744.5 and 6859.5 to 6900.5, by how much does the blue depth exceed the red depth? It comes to 0.059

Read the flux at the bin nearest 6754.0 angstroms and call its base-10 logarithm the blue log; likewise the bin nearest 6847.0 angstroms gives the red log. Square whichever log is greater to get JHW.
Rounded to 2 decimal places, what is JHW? 2.47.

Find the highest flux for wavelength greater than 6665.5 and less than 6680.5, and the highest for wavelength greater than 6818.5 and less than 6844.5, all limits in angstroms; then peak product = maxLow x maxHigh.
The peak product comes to 1388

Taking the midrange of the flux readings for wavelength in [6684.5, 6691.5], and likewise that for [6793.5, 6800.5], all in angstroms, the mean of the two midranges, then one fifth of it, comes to 7.38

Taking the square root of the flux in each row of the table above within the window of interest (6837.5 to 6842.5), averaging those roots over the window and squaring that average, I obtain 35.4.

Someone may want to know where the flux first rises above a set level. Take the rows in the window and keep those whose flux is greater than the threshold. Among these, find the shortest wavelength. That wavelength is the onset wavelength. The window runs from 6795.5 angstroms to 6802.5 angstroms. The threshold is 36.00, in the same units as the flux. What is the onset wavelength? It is 6796.0 angstroms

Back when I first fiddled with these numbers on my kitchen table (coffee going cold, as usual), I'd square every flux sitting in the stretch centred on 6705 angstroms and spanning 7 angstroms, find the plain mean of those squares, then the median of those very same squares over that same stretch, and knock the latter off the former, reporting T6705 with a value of -1.2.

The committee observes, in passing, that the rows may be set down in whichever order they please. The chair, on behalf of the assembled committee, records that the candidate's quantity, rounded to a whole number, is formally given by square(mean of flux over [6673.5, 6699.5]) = 1366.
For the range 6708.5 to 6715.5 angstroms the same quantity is 1373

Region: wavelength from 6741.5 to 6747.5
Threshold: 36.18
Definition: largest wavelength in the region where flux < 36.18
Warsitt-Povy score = 6747.0 angstroms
